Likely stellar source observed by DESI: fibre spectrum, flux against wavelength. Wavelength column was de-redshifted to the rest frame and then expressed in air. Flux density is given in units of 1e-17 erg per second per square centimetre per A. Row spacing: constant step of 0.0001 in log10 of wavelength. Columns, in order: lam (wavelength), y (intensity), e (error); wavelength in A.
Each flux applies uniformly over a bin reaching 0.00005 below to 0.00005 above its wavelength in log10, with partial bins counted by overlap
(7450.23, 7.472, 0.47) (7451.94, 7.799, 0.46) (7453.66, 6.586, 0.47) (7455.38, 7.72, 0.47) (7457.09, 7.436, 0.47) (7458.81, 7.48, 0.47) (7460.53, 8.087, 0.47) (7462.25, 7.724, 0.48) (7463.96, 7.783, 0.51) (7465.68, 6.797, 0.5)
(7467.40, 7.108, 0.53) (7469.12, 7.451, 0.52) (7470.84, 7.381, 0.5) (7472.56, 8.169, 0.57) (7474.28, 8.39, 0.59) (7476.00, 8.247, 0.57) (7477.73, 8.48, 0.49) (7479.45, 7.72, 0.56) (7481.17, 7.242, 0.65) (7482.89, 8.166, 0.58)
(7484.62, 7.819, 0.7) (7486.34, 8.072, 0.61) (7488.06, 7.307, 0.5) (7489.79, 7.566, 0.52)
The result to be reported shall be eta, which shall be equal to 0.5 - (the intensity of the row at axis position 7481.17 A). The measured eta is -6.74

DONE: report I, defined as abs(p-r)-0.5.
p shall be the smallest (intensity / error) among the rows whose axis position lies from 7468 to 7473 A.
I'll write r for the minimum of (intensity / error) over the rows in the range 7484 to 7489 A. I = 2.66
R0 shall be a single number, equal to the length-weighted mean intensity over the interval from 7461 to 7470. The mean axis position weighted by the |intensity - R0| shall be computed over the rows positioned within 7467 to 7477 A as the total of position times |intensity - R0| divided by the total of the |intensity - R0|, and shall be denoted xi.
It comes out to 7473.5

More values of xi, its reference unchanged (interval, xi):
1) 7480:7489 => 7484.4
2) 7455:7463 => 7459.6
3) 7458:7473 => 7465.8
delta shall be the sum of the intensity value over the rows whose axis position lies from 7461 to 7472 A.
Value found 44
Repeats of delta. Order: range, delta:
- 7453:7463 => 45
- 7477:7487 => 47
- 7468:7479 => 48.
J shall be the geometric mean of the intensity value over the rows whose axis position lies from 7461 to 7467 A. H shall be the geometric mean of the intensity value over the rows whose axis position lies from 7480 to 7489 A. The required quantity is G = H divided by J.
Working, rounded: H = 7.71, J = 7.4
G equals 1.04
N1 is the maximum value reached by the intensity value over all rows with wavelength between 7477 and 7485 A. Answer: 8.48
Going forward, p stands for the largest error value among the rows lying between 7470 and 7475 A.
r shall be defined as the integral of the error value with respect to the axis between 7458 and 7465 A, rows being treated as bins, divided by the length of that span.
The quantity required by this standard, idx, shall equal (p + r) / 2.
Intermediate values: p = 0.59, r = 0.48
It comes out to 0.54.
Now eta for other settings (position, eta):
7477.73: -7.98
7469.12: -6.95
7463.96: -7.28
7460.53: -7.59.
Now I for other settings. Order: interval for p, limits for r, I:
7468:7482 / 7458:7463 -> 4.27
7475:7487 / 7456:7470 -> 1.77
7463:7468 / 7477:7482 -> 1.77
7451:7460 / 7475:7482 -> 2.37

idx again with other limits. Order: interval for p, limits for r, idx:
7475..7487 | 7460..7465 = 0.59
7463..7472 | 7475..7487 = 0.56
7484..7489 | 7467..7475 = 0.62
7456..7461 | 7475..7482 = 0.52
